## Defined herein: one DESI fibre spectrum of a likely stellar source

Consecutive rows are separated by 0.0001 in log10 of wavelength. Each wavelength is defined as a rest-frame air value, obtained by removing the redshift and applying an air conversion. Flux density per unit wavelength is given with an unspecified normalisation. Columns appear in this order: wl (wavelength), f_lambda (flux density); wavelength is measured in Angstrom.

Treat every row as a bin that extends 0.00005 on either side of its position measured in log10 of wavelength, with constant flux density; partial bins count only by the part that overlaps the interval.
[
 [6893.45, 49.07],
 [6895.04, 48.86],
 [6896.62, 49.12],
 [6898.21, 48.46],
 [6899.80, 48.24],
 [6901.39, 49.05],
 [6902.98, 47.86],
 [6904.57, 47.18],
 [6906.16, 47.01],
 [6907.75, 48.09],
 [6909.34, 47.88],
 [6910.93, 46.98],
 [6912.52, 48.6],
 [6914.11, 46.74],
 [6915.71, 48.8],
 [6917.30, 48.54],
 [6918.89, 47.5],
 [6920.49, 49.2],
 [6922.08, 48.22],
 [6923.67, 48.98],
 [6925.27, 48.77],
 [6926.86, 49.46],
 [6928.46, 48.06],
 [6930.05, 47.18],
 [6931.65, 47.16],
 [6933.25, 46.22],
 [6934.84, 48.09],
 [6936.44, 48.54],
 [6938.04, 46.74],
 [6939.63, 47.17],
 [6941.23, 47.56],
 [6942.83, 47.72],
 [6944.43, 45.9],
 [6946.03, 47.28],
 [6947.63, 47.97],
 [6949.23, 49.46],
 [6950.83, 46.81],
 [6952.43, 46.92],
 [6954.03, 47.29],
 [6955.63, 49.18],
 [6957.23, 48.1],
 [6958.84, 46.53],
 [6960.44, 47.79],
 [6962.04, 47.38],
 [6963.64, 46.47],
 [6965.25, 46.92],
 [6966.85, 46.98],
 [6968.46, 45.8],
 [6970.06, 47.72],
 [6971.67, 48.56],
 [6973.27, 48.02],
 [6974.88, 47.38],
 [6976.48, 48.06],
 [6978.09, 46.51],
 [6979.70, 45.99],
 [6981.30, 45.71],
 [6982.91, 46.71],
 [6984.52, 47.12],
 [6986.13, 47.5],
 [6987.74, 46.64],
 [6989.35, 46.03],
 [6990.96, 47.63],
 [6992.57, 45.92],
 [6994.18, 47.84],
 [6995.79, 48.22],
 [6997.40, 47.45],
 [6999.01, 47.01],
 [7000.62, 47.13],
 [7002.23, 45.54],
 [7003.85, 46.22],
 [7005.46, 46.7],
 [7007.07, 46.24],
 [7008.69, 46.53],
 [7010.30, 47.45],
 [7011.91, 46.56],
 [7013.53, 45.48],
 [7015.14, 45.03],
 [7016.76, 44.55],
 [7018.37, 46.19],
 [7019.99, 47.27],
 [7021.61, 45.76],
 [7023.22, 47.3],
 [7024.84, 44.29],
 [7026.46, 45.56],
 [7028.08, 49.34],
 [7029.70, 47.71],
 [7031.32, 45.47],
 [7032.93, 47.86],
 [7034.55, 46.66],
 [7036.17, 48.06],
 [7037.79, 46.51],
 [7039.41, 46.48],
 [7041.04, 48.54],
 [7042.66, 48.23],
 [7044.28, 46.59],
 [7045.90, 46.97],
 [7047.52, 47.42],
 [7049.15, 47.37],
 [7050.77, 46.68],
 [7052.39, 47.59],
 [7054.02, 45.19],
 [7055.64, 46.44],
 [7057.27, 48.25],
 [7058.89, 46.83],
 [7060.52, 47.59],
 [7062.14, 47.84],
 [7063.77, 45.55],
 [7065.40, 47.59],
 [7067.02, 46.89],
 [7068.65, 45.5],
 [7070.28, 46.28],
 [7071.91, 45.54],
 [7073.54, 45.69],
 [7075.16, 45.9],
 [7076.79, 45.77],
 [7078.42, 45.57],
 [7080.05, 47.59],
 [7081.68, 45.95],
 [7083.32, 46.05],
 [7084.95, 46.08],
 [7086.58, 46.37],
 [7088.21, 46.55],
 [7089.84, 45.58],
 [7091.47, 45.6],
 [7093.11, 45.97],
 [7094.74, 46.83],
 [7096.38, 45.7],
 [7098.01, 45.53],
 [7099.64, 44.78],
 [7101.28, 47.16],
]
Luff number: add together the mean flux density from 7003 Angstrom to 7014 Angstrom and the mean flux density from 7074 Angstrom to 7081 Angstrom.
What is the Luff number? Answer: 92.7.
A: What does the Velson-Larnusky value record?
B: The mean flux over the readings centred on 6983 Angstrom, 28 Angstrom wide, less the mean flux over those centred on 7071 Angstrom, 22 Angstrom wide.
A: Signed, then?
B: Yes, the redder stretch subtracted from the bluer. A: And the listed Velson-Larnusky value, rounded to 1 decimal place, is 0.8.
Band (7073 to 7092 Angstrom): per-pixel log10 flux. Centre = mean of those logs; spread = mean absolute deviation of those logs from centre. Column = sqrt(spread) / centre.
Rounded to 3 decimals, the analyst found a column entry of 0.036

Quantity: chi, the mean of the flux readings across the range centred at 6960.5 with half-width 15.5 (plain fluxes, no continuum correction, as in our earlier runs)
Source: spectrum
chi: 47.5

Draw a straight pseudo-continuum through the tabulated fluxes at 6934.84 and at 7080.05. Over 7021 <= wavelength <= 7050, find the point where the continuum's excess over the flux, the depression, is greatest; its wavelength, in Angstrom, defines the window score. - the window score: 7024.84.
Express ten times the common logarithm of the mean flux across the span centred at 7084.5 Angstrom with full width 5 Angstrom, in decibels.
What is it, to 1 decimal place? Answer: 16.6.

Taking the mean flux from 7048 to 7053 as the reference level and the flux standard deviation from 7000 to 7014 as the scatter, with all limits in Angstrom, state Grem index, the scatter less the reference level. -46.6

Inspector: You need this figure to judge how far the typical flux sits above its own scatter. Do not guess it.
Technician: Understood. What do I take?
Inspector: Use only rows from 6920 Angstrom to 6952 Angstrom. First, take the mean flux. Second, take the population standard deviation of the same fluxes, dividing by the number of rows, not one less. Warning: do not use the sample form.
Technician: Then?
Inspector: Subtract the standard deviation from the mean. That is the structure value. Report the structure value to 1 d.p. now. 46.8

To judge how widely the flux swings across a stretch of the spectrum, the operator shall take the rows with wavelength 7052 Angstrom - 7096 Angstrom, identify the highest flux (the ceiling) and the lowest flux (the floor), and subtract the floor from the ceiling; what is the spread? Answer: 3.1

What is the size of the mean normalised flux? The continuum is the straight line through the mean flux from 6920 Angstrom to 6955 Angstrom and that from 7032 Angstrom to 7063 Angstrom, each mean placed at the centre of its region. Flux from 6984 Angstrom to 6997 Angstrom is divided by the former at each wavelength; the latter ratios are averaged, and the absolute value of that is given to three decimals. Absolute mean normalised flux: 0.992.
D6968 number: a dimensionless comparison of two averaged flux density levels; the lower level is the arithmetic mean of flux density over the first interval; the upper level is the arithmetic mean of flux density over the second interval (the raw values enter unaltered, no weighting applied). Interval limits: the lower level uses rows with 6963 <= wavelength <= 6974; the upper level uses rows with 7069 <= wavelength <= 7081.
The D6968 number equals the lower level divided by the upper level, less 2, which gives -0.97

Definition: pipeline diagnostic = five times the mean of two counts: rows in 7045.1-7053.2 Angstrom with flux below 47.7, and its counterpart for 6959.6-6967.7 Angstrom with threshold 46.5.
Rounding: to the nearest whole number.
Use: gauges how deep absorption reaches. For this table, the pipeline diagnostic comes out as 15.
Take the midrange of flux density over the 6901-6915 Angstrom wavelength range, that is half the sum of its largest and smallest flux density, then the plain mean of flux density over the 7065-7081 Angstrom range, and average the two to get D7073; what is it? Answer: 47.1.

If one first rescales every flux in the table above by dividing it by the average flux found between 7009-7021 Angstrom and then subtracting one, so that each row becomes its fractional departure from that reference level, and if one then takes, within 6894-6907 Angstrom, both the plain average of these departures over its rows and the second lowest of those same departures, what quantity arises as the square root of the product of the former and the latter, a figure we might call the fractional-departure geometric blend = 0.033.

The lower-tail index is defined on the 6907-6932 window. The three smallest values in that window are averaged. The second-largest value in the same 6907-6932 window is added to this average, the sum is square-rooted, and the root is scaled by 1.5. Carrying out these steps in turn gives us 14.7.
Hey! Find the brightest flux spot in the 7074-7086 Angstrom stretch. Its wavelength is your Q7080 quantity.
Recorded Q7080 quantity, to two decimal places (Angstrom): 7080.05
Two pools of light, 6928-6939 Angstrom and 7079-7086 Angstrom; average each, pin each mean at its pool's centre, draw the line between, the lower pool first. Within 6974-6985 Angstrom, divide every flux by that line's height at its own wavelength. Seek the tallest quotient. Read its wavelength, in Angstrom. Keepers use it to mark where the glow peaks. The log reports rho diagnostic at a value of 6976.48 Angstrom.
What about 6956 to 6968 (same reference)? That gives 6957.23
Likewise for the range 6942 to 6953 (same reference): 6949.23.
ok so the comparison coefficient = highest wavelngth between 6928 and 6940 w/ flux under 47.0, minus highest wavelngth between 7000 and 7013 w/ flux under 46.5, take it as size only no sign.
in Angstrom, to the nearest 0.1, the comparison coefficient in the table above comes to 69.0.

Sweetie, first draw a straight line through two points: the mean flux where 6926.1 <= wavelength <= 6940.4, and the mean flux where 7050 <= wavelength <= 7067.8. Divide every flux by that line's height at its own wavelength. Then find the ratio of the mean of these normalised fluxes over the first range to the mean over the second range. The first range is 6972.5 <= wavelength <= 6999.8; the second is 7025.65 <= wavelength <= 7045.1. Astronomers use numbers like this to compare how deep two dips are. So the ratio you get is 0.99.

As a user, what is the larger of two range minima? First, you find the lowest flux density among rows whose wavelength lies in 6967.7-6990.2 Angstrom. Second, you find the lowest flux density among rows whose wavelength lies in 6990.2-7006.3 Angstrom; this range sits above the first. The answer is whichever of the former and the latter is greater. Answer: 45.7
